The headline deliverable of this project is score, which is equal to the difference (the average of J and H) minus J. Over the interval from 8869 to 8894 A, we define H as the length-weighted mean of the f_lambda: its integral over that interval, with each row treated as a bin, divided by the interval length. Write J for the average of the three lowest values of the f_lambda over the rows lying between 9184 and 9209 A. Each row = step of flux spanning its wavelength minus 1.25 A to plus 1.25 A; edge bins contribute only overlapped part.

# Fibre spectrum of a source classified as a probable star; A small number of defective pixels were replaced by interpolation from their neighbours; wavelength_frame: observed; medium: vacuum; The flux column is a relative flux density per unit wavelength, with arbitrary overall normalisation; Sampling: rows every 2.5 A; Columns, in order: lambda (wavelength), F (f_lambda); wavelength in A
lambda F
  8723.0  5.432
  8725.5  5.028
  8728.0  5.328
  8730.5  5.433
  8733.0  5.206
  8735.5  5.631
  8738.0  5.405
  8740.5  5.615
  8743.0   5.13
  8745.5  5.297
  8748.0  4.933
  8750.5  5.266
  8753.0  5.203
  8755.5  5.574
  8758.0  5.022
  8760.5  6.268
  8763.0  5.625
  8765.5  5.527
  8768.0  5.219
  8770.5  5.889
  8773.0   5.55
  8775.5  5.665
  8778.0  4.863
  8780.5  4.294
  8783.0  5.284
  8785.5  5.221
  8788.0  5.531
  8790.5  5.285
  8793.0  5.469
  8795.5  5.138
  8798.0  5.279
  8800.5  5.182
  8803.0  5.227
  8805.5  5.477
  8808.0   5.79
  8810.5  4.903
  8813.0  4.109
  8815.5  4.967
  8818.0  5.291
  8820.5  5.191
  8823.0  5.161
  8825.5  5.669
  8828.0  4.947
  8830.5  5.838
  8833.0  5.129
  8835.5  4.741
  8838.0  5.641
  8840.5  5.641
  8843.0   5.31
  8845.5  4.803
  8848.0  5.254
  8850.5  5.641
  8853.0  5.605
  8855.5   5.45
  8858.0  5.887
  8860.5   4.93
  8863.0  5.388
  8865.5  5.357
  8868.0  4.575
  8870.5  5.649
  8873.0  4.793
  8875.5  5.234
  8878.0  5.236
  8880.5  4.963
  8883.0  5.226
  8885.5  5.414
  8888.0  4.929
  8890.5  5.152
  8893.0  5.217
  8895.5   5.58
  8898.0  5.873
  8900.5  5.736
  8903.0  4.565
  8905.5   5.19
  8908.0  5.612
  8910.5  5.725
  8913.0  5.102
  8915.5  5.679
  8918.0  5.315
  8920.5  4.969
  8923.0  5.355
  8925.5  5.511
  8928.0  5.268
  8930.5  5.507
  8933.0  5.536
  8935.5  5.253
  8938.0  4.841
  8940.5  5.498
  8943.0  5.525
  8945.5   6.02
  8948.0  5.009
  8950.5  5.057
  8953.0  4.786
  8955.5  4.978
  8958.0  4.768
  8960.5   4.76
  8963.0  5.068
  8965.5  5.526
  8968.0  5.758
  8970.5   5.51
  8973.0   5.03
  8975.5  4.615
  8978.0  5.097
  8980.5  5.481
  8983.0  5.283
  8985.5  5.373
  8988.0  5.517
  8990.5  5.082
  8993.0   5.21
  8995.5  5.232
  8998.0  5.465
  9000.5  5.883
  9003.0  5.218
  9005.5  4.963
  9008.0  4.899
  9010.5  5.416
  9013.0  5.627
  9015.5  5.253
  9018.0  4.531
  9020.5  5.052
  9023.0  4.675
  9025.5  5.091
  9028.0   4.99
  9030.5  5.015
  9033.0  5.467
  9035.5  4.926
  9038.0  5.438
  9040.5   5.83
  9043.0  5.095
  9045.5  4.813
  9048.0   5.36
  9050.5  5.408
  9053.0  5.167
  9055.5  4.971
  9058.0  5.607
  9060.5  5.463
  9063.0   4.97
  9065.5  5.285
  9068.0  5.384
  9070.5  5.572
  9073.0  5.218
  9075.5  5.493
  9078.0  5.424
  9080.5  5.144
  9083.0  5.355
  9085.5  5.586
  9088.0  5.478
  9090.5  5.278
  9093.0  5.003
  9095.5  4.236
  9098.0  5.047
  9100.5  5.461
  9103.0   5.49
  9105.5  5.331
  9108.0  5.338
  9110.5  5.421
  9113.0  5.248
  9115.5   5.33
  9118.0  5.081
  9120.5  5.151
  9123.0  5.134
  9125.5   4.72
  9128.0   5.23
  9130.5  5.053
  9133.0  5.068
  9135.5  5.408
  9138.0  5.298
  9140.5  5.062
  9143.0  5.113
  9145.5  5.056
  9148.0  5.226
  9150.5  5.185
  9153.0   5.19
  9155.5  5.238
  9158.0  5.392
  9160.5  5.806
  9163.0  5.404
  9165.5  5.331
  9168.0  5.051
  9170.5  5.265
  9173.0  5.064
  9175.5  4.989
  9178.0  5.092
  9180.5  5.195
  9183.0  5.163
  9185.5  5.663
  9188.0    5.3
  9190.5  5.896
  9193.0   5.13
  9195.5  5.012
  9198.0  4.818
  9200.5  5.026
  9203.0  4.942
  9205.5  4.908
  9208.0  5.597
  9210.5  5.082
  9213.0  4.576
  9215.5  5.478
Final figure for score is 0.14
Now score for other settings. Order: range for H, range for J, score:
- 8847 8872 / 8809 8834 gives 0.36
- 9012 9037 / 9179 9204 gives 0.07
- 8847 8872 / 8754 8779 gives 0.17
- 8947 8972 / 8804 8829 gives 0.23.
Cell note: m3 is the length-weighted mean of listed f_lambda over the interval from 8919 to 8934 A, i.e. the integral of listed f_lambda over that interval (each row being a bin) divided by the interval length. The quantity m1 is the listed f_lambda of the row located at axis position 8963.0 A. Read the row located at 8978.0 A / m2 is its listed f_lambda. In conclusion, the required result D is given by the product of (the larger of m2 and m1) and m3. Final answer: 27.3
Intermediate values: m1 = 5.068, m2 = 5.097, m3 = 5.35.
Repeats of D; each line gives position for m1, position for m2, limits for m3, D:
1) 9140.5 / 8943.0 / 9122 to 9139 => 28.3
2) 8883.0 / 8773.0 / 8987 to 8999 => 29.4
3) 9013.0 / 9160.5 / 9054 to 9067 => 30.5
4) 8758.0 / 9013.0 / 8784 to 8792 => 30.1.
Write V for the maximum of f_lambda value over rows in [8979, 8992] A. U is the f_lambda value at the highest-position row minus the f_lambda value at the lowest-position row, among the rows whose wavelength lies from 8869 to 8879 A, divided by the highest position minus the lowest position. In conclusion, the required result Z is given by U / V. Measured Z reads -0.010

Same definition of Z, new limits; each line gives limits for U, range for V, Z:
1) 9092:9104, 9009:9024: 0.009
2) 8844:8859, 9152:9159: 0.016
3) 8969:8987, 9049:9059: -0.002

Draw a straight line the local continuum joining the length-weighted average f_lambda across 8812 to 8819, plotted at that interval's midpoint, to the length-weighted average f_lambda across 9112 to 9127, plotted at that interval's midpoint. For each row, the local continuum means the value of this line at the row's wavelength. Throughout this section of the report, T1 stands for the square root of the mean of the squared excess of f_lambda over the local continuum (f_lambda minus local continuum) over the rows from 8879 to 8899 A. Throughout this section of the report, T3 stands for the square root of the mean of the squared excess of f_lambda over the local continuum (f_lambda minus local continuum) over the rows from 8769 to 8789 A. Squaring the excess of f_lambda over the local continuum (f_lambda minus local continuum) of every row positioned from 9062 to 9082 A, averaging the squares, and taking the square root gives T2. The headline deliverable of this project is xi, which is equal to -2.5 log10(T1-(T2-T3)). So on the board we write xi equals 0.1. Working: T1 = 0.51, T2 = 0.31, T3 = 0.71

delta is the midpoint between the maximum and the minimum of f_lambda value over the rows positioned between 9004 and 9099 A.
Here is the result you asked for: 5.03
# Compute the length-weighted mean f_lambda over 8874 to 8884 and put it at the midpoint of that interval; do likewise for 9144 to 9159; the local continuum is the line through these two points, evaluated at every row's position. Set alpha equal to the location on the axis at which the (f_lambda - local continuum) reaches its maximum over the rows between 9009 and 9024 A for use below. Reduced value 9013.0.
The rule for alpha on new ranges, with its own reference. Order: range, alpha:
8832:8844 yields 8838.0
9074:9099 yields 9085.5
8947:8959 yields 8950.5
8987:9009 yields 9000.5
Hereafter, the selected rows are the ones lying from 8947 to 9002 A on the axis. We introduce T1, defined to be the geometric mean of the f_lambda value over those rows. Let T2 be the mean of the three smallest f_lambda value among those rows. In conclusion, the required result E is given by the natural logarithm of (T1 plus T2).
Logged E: 2.29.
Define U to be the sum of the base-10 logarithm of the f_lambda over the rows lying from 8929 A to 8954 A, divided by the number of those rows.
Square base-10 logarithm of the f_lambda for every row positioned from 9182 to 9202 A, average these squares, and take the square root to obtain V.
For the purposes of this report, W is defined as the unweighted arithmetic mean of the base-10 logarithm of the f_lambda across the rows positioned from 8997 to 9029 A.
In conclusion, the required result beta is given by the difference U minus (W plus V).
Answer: -0.708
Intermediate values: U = 0.724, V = 0.720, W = 0.7115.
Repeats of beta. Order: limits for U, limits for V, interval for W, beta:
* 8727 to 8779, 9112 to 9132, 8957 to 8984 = -0.689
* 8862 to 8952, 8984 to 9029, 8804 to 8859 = -0.714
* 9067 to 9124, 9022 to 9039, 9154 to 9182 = -0.705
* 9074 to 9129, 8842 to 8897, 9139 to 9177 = -0.720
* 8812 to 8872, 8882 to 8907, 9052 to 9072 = -0.728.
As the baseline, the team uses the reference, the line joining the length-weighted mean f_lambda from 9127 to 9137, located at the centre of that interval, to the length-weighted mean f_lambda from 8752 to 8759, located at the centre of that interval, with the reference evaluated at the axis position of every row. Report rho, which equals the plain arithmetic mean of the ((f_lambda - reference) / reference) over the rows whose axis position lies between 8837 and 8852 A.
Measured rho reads 0.024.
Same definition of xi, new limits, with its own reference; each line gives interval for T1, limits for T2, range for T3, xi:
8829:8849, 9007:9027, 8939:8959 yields 0.3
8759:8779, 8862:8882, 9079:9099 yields 0.1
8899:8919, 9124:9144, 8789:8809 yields 0.0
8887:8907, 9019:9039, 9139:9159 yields 0.9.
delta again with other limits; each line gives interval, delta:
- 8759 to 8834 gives 5.19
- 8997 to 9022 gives 5.21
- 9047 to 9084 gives 5.29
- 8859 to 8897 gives 5.11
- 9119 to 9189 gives 5.26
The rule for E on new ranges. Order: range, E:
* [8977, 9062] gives 2.29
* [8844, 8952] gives 2.30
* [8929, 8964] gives 2.30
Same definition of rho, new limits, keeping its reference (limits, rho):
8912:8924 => 0.008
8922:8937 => 0.032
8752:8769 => 0.041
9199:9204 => -0.037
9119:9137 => -0.016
